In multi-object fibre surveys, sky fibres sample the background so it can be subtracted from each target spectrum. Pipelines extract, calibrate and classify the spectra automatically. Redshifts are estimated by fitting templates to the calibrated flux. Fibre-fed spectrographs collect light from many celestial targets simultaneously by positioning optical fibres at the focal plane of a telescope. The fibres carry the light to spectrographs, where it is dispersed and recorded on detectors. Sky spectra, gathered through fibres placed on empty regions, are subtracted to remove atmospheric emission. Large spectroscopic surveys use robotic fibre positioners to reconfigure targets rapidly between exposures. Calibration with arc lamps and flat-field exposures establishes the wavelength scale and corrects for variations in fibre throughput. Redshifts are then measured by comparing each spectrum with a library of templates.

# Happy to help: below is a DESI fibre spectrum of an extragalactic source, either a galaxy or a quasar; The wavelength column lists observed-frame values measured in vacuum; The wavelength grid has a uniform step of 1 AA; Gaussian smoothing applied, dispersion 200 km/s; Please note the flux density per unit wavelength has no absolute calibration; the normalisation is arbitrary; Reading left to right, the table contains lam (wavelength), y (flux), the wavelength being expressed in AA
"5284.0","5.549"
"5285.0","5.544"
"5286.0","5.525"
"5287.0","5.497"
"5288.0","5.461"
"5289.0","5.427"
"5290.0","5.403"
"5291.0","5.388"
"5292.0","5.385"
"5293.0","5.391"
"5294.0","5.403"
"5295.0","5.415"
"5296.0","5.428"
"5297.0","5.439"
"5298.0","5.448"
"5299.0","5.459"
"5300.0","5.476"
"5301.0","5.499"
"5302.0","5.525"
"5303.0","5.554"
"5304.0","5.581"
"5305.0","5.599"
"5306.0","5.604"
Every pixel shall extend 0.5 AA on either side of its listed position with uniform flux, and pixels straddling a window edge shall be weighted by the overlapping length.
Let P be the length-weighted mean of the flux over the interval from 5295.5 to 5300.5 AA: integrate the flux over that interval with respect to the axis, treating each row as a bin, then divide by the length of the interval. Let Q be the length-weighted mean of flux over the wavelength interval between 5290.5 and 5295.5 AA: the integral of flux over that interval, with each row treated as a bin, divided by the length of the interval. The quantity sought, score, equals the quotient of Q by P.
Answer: 0.99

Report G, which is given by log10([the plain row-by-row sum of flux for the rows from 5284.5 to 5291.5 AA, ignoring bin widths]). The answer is 1.58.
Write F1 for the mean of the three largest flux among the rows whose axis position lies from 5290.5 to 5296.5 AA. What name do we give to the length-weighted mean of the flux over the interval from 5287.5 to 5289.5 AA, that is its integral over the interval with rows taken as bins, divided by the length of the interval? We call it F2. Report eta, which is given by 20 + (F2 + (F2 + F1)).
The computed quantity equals 36.30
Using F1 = 5.42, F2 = 5.44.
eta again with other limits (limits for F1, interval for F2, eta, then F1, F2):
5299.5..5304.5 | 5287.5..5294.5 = 36.37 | 5.55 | 5.41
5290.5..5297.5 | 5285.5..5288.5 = 36.42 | 5.43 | 5.49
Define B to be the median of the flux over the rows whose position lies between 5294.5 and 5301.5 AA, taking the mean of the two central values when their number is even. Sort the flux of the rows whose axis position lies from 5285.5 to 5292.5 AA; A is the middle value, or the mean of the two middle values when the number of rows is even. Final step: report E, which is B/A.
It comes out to 1.00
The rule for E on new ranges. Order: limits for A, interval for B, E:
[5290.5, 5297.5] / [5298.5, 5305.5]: 1.02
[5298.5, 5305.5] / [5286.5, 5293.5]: 0.98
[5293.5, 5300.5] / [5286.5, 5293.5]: 0.99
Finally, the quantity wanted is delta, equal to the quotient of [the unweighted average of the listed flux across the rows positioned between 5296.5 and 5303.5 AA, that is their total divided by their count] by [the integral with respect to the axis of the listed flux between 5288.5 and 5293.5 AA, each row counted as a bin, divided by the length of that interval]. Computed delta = 1.02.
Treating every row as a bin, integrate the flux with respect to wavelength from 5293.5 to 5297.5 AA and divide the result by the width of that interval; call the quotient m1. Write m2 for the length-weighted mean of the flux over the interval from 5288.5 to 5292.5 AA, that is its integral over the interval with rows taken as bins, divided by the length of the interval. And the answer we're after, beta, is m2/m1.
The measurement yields 1.00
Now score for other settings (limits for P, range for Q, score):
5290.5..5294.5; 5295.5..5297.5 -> 1.01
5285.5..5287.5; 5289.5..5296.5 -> 0.98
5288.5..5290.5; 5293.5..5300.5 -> 1.00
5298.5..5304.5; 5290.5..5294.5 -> 0.98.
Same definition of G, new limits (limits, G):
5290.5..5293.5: 1.21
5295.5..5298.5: 1.21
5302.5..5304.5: 1.05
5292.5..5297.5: 1.43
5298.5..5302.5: 1.34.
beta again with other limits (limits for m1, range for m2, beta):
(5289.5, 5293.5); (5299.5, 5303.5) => 1.02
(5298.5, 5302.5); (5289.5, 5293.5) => 0.98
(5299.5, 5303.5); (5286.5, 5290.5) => 0.99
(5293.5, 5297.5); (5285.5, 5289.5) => 1.01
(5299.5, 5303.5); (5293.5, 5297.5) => 0.98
